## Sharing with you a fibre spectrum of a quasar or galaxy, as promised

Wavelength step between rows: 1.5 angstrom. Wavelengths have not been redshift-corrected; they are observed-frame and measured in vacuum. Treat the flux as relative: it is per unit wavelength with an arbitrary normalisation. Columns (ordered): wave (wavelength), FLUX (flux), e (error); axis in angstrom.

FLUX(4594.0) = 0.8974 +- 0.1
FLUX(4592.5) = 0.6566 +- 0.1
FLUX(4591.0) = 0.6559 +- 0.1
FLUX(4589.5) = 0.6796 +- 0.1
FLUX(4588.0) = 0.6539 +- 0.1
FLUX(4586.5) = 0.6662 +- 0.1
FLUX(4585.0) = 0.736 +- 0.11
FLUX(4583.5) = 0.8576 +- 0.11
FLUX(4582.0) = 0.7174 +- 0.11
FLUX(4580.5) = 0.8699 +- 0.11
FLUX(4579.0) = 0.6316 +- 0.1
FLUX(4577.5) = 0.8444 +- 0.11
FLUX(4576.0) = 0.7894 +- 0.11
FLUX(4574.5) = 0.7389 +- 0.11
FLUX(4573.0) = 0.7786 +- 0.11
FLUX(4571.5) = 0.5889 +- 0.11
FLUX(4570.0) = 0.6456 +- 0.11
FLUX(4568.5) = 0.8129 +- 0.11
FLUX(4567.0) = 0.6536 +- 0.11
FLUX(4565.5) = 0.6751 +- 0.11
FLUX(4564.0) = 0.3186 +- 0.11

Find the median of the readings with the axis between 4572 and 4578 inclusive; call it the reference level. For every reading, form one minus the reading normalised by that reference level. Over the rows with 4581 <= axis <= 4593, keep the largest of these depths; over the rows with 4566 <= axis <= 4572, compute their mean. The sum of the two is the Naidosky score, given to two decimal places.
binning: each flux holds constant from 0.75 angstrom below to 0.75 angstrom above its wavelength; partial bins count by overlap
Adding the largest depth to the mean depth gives 0.30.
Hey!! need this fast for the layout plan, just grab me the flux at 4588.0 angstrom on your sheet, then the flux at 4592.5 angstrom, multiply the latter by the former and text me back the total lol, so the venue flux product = 0.43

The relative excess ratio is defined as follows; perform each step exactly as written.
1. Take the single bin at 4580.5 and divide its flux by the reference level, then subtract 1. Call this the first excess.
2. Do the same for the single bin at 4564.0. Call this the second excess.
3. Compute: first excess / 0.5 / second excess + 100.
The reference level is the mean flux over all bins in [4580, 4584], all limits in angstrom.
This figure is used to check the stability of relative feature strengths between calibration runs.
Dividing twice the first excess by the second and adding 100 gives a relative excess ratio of 100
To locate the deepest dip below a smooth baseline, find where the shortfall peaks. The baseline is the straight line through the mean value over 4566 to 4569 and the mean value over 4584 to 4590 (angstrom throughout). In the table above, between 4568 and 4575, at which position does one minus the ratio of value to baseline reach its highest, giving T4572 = 4571.5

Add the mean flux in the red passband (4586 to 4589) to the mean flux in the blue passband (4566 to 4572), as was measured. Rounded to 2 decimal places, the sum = 1.34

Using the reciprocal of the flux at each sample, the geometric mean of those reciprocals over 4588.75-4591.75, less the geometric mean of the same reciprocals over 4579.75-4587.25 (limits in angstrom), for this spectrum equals 0.19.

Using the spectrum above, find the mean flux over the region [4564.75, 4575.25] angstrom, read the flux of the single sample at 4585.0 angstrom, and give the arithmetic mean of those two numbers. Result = 0.72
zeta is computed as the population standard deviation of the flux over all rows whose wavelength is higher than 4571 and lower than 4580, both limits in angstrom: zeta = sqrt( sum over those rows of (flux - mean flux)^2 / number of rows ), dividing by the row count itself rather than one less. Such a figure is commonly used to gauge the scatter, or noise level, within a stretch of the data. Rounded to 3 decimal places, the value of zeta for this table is 0.090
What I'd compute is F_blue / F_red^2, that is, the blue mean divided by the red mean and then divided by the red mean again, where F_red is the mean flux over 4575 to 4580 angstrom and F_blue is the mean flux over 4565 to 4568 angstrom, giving 1.17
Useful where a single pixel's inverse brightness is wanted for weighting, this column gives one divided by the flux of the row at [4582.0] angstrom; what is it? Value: 1.39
